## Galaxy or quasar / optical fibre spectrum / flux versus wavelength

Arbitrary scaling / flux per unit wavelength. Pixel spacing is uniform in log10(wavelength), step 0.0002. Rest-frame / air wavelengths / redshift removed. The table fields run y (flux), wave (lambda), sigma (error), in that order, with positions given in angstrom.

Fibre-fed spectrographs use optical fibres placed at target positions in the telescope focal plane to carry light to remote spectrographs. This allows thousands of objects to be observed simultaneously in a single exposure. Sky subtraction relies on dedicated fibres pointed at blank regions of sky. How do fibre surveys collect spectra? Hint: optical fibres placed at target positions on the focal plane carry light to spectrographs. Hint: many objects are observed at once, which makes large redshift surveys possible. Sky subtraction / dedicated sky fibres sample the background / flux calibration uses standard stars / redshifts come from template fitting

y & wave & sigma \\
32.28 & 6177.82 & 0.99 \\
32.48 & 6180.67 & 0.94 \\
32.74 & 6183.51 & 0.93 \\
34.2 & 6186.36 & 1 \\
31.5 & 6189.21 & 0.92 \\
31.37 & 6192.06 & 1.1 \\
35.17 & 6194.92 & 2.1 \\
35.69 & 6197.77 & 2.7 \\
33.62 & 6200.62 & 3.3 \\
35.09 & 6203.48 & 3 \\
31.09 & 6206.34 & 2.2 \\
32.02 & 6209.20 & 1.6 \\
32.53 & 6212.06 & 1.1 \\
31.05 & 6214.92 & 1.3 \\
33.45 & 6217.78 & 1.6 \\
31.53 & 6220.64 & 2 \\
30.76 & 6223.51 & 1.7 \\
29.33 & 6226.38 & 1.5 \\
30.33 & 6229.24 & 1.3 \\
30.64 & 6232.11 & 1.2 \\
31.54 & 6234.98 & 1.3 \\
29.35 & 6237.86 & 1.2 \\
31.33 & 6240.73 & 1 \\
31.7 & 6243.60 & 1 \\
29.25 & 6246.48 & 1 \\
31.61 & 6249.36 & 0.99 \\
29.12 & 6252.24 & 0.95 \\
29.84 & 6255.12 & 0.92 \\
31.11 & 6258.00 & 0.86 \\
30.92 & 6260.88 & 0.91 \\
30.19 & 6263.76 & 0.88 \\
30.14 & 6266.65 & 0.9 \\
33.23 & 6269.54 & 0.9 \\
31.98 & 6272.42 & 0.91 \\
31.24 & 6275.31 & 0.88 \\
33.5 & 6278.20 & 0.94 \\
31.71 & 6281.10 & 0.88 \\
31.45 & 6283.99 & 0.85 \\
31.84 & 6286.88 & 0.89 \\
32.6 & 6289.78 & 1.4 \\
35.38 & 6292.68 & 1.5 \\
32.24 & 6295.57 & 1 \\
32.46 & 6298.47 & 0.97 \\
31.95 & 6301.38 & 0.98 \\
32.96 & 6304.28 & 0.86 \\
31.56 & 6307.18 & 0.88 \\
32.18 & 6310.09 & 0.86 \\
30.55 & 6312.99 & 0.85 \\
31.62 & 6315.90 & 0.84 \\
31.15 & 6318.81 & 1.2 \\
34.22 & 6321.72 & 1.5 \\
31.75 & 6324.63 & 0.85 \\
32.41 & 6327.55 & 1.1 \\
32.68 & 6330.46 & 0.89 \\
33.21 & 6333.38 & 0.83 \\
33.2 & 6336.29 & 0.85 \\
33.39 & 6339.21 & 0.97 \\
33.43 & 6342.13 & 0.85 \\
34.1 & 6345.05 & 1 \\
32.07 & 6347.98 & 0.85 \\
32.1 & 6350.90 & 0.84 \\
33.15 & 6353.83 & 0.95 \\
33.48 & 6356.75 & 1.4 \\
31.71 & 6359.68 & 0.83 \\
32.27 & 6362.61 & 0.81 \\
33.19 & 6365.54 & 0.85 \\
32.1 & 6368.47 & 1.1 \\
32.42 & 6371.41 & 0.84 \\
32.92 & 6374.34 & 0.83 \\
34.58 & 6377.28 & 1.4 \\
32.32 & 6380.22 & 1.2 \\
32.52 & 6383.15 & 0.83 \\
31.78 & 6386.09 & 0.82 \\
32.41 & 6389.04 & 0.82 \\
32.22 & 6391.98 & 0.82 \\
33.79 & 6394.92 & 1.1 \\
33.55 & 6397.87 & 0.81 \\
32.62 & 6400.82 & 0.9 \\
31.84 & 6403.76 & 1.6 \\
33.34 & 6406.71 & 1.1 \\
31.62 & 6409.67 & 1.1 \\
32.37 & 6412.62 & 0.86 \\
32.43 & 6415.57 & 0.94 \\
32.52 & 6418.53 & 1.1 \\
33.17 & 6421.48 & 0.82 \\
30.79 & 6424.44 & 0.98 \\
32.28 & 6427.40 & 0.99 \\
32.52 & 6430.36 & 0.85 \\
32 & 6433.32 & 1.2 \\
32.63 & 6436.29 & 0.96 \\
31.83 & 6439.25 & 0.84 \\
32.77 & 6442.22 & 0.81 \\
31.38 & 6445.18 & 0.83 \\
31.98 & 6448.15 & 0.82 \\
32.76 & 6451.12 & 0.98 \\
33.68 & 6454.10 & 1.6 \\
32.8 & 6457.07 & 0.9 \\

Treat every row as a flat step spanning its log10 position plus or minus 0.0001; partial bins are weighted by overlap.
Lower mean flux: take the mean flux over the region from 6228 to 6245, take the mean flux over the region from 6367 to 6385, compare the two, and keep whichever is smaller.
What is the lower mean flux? 30.8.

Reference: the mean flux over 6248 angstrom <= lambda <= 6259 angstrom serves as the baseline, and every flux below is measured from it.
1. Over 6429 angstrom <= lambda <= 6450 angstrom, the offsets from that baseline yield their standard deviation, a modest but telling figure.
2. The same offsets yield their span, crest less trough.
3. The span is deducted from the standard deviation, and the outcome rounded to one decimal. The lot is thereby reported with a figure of -0.9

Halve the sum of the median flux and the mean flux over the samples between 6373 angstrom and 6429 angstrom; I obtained 32.5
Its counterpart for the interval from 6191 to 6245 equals 31.8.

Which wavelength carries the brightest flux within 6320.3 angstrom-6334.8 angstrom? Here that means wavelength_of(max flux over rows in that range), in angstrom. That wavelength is 6321.72 angstrom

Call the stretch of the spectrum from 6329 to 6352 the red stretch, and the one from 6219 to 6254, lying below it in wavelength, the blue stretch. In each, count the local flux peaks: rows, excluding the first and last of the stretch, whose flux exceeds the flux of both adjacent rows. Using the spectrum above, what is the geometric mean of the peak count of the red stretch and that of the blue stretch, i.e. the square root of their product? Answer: 2.4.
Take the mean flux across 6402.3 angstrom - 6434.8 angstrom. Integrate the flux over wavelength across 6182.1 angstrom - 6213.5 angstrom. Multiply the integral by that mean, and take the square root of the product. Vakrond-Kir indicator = 183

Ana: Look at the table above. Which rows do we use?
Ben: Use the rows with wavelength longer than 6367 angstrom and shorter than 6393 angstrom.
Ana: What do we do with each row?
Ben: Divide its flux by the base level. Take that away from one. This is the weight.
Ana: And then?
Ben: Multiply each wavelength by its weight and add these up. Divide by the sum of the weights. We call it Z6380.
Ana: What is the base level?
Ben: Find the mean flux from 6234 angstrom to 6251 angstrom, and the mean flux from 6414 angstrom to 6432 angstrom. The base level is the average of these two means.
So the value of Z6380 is 6379.0 angstrom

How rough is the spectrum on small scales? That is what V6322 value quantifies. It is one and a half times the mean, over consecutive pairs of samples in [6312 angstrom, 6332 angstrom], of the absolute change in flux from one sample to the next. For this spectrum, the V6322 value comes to 2.00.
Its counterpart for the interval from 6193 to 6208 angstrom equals 3.02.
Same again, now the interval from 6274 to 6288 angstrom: 1.76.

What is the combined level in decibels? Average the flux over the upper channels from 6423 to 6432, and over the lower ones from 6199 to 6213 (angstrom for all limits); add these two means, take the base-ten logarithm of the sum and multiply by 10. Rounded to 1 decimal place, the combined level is 18.1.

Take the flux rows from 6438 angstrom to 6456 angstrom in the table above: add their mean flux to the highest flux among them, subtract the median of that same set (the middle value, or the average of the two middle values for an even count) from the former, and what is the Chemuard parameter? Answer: 33.7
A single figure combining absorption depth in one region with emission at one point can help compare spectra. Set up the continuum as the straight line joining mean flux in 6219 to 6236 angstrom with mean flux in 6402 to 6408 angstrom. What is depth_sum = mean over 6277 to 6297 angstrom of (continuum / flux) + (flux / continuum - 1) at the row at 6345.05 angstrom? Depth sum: 1.03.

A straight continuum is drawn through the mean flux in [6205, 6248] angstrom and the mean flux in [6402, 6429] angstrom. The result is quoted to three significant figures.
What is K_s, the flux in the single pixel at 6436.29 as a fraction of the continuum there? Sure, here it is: 1.01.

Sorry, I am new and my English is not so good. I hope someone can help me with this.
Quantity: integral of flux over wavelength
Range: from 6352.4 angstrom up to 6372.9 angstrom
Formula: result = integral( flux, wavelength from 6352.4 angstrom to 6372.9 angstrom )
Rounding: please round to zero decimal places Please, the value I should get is 669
